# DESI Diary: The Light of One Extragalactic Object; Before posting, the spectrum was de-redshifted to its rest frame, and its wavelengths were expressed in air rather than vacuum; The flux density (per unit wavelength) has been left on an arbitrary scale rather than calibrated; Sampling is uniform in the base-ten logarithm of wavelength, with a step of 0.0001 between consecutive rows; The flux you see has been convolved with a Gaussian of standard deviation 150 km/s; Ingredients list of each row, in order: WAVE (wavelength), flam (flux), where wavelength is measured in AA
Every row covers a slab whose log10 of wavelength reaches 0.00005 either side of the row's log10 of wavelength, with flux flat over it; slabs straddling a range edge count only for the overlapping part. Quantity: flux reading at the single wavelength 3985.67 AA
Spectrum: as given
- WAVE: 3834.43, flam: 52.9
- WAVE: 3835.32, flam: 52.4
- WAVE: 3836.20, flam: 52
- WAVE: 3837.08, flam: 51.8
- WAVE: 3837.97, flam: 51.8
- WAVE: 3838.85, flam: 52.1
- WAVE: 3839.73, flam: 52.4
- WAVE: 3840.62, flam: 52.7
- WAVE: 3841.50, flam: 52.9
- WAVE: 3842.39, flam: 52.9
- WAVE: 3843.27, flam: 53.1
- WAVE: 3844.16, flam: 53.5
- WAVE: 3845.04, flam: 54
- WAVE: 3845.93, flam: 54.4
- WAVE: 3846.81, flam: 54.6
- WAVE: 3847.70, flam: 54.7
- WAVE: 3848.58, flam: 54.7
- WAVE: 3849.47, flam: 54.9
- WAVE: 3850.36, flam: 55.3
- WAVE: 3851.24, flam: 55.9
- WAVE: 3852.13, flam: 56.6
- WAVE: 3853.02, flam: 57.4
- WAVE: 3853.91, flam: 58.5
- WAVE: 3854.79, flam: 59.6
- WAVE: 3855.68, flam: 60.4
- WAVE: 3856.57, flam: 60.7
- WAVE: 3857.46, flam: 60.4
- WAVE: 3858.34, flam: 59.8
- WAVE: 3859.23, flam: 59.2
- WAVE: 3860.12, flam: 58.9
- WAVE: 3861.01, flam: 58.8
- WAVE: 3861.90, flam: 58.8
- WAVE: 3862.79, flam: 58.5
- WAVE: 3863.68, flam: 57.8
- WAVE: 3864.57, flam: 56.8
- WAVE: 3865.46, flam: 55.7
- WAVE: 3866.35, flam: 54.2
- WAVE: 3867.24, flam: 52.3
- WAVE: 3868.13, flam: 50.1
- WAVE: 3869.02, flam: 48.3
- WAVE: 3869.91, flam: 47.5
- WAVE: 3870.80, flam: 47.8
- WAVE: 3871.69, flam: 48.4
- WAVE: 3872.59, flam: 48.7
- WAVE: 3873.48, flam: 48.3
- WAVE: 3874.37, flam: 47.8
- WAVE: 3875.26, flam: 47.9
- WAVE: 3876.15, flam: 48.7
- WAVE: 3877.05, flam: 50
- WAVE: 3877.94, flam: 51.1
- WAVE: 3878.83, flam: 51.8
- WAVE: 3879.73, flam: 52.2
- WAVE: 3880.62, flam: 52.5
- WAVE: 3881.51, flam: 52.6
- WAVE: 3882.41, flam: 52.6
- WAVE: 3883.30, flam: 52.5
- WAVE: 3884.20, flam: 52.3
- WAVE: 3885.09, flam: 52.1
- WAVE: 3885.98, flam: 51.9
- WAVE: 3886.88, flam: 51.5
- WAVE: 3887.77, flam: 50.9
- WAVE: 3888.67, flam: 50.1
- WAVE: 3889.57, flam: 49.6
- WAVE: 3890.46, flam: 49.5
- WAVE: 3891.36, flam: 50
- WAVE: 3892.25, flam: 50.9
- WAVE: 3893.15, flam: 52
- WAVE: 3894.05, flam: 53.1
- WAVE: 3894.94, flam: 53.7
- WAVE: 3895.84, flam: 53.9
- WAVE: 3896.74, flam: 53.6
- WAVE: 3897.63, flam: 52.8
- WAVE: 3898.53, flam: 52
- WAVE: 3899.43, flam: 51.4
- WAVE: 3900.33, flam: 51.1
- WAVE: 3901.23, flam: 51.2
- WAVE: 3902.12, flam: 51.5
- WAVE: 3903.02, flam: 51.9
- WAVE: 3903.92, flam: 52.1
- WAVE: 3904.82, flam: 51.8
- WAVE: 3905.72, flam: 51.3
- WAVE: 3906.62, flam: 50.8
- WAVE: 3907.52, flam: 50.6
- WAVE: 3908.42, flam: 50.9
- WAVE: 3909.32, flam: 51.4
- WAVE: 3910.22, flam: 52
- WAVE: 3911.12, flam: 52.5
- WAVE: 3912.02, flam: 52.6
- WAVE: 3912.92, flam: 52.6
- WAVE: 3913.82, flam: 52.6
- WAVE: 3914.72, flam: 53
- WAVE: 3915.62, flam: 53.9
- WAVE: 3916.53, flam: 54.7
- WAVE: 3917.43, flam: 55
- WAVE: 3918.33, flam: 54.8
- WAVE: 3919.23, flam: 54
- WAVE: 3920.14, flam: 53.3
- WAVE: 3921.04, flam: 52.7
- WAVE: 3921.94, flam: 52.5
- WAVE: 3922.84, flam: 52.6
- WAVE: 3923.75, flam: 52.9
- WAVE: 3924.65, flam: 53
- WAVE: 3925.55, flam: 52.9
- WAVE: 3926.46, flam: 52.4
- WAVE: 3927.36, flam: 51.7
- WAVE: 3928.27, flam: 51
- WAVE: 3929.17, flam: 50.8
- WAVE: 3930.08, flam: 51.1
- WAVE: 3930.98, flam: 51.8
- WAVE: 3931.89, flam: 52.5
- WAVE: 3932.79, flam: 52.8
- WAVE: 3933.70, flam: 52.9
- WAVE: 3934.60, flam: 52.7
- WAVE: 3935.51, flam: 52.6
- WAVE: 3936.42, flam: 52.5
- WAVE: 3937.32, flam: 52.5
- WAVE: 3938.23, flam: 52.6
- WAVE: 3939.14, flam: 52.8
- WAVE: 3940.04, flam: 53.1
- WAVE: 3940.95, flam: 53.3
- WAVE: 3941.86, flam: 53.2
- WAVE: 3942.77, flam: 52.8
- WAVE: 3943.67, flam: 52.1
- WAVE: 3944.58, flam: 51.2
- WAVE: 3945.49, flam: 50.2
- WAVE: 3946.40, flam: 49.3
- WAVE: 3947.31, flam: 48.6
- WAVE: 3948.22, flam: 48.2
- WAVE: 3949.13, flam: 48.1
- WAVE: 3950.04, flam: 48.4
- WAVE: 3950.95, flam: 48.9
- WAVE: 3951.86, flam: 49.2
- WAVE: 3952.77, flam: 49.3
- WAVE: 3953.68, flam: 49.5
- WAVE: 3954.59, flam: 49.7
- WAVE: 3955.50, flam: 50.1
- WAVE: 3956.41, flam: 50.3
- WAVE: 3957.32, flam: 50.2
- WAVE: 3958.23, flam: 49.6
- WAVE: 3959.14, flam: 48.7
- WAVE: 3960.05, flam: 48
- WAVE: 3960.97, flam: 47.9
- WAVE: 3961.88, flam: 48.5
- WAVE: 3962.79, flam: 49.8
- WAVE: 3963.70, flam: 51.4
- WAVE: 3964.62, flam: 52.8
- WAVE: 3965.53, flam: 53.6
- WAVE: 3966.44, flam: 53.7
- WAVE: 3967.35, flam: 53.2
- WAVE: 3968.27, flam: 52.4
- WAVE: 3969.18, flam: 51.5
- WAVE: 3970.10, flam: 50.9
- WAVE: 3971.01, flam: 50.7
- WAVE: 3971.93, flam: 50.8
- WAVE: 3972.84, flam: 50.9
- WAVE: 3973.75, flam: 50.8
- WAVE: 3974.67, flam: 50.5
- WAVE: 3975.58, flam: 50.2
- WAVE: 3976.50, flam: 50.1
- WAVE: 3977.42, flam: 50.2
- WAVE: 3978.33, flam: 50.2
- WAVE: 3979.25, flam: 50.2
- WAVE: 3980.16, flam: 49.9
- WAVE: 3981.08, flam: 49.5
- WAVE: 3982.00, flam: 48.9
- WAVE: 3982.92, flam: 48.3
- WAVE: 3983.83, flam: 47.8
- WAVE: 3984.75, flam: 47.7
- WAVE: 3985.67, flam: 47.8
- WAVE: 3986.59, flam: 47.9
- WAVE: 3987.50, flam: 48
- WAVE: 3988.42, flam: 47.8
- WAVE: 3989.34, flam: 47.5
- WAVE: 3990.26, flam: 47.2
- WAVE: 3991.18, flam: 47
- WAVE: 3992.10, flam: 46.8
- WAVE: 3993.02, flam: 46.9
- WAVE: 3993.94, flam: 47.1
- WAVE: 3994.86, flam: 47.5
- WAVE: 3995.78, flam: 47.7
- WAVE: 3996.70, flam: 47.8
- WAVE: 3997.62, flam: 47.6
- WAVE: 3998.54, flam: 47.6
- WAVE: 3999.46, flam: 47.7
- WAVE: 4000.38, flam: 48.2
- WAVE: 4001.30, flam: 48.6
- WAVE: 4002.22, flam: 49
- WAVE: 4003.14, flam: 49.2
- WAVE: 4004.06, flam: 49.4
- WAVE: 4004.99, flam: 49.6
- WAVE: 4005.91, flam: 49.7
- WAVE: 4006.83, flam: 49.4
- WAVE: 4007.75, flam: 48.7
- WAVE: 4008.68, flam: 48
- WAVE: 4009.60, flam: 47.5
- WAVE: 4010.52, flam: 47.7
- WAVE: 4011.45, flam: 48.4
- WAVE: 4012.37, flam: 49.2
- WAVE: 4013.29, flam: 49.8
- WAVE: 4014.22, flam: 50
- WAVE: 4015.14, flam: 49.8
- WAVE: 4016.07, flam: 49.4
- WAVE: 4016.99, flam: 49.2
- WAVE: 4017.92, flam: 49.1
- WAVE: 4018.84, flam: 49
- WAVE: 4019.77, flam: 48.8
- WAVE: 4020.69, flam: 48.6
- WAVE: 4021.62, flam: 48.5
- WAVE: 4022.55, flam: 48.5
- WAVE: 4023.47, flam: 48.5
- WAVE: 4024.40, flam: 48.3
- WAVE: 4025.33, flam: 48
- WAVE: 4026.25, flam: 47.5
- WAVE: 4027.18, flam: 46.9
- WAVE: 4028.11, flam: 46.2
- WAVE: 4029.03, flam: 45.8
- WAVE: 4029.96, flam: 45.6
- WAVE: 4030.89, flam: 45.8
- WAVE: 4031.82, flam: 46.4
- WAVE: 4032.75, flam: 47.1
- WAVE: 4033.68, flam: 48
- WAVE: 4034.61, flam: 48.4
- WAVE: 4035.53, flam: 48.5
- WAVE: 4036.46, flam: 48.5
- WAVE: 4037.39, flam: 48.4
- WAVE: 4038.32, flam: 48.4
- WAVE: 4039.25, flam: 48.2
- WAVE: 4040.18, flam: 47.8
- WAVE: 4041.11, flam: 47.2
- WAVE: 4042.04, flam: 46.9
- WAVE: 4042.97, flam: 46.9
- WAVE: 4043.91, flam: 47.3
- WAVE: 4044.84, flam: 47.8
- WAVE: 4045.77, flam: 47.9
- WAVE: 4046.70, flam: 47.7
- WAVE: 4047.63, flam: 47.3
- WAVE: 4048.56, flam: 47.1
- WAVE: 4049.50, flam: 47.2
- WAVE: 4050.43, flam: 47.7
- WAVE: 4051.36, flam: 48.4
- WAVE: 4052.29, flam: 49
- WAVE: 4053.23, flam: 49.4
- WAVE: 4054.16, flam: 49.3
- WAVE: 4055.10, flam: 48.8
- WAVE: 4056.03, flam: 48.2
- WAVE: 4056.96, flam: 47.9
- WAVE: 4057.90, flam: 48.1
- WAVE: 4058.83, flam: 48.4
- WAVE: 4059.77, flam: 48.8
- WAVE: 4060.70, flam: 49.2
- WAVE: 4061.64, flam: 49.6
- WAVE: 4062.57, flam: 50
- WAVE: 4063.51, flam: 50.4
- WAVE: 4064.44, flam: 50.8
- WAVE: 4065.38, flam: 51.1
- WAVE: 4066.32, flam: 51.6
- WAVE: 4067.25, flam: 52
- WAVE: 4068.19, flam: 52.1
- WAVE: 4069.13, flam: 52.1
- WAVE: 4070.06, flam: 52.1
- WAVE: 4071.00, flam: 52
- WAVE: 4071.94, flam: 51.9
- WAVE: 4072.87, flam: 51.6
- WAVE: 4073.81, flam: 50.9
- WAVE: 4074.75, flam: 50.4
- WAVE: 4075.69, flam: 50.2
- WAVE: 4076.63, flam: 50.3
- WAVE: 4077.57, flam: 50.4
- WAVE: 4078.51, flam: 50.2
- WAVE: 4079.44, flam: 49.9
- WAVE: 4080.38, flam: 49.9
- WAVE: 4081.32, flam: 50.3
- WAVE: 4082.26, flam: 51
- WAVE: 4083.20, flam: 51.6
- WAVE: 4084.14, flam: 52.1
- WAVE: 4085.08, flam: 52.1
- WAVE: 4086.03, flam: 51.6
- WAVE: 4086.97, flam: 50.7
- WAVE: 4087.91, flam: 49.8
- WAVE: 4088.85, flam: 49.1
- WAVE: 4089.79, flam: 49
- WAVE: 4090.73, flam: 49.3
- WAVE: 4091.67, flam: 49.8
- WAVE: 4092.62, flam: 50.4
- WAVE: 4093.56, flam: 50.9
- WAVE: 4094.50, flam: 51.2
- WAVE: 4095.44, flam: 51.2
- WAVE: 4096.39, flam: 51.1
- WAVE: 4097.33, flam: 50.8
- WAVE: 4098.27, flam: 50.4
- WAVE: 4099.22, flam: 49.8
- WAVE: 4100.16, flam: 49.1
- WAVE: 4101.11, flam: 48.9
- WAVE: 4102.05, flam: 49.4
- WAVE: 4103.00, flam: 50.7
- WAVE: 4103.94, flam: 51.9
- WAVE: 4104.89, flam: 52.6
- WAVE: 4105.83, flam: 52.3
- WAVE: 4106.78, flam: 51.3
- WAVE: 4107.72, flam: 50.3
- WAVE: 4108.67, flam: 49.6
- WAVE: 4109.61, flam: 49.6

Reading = 47.8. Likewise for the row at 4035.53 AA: 48.5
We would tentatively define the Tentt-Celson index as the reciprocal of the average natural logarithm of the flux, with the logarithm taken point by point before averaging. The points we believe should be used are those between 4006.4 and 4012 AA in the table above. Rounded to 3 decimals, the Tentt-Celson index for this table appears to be 0.258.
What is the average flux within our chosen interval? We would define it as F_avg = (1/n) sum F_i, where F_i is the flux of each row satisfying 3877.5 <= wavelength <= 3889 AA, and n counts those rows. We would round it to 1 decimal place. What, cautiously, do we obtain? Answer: 51.9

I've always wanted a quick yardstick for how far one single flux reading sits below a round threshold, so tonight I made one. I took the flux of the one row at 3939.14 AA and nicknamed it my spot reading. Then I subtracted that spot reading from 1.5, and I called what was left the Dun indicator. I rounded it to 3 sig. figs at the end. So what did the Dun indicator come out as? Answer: -51.3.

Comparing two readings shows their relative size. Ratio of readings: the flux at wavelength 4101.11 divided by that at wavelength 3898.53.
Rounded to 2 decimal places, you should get 0.94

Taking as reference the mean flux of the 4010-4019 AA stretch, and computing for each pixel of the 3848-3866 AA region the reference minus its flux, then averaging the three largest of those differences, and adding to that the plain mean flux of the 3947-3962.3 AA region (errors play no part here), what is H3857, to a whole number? 43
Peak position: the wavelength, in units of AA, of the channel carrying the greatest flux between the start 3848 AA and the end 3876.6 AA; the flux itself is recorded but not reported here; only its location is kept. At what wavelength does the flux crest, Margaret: 3856.57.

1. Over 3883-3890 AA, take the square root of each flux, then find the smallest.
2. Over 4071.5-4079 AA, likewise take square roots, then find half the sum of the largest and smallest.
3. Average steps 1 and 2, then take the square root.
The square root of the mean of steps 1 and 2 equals 2.66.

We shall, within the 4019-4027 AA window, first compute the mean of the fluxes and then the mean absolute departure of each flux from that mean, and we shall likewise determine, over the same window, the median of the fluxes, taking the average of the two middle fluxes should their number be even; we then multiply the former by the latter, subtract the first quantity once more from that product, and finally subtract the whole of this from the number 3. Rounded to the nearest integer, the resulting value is -11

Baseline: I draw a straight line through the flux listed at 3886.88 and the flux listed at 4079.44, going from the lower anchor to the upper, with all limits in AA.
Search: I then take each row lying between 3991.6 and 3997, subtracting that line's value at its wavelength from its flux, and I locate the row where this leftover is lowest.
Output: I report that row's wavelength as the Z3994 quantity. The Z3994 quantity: 3992.10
